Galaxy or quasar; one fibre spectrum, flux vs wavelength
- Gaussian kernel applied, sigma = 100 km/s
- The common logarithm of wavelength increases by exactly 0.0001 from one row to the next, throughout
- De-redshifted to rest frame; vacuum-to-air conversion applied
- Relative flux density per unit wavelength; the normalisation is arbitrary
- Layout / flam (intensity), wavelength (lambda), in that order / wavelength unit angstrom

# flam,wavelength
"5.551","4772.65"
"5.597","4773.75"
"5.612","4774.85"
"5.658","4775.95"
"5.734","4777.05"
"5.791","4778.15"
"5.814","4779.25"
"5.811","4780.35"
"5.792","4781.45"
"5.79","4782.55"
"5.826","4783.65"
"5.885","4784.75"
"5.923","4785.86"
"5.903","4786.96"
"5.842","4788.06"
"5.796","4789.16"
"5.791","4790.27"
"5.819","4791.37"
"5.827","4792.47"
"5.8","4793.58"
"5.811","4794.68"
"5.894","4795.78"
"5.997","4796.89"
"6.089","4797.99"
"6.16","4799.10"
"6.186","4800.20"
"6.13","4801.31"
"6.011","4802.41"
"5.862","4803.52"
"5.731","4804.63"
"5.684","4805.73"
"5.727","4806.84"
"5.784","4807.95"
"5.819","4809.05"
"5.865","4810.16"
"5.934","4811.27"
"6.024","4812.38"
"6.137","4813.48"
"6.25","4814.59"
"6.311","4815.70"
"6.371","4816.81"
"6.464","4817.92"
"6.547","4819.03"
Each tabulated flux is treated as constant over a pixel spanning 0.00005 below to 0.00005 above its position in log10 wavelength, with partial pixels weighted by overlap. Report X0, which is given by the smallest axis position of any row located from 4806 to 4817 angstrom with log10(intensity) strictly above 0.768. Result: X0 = 4810.16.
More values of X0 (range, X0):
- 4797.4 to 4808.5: 4797.99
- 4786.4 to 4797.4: 4786.96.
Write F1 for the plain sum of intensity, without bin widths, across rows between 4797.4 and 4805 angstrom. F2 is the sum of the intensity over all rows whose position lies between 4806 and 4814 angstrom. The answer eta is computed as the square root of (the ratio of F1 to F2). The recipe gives 1.01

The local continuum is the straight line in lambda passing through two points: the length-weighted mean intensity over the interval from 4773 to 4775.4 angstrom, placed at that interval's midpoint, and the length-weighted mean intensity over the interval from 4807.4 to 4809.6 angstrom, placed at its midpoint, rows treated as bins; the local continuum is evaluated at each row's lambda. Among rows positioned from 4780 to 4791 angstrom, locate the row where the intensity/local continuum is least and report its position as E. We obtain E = 4790.27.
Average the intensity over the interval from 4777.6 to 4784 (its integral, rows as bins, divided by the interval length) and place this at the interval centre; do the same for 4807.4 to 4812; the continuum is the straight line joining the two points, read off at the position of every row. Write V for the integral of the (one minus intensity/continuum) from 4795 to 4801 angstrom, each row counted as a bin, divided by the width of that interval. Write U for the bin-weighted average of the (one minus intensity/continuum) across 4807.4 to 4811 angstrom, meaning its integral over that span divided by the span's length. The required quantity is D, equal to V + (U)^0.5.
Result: 0.028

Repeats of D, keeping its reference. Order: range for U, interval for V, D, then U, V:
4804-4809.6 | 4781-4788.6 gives 0.126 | 0.0174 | -0.007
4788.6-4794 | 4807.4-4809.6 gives 0.066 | 0.0032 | 0.009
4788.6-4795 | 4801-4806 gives 0.051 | 0.0033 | -0.006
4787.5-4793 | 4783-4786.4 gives 0.028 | 0.0015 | -0.011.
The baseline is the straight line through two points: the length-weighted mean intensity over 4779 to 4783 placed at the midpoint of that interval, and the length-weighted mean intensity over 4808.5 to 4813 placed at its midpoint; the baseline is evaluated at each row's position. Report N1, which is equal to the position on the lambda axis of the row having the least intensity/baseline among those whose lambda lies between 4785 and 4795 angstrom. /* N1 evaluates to 4793.58 angstrom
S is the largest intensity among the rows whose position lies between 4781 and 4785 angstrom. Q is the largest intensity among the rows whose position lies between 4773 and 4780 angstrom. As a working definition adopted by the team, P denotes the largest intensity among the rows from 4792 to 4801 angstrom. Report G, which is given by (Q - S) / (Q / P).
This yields -0.08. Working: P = 6.186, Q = 5.814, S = 5.885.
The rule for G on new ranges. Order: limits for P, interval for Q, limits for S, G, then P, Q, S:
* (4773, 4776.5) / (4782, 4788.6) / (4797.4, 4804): -0.25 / 5.658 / 5.923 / 6.186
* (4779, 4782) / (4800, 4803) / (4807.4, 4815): -0.06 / 5.814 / 6.186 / 6.25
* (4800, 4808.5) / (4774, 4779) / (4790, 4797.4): -0.22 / 6.186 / 5.791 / 5.997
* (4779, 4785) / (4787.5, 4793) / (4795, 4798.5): -0.25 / 5.885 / 5.842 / 6.089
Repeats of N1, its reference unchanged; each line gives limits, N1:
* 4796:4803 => 4802.41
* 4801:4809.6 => 4805.73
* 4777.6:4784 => 4782.55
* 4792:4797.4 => 4793.58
